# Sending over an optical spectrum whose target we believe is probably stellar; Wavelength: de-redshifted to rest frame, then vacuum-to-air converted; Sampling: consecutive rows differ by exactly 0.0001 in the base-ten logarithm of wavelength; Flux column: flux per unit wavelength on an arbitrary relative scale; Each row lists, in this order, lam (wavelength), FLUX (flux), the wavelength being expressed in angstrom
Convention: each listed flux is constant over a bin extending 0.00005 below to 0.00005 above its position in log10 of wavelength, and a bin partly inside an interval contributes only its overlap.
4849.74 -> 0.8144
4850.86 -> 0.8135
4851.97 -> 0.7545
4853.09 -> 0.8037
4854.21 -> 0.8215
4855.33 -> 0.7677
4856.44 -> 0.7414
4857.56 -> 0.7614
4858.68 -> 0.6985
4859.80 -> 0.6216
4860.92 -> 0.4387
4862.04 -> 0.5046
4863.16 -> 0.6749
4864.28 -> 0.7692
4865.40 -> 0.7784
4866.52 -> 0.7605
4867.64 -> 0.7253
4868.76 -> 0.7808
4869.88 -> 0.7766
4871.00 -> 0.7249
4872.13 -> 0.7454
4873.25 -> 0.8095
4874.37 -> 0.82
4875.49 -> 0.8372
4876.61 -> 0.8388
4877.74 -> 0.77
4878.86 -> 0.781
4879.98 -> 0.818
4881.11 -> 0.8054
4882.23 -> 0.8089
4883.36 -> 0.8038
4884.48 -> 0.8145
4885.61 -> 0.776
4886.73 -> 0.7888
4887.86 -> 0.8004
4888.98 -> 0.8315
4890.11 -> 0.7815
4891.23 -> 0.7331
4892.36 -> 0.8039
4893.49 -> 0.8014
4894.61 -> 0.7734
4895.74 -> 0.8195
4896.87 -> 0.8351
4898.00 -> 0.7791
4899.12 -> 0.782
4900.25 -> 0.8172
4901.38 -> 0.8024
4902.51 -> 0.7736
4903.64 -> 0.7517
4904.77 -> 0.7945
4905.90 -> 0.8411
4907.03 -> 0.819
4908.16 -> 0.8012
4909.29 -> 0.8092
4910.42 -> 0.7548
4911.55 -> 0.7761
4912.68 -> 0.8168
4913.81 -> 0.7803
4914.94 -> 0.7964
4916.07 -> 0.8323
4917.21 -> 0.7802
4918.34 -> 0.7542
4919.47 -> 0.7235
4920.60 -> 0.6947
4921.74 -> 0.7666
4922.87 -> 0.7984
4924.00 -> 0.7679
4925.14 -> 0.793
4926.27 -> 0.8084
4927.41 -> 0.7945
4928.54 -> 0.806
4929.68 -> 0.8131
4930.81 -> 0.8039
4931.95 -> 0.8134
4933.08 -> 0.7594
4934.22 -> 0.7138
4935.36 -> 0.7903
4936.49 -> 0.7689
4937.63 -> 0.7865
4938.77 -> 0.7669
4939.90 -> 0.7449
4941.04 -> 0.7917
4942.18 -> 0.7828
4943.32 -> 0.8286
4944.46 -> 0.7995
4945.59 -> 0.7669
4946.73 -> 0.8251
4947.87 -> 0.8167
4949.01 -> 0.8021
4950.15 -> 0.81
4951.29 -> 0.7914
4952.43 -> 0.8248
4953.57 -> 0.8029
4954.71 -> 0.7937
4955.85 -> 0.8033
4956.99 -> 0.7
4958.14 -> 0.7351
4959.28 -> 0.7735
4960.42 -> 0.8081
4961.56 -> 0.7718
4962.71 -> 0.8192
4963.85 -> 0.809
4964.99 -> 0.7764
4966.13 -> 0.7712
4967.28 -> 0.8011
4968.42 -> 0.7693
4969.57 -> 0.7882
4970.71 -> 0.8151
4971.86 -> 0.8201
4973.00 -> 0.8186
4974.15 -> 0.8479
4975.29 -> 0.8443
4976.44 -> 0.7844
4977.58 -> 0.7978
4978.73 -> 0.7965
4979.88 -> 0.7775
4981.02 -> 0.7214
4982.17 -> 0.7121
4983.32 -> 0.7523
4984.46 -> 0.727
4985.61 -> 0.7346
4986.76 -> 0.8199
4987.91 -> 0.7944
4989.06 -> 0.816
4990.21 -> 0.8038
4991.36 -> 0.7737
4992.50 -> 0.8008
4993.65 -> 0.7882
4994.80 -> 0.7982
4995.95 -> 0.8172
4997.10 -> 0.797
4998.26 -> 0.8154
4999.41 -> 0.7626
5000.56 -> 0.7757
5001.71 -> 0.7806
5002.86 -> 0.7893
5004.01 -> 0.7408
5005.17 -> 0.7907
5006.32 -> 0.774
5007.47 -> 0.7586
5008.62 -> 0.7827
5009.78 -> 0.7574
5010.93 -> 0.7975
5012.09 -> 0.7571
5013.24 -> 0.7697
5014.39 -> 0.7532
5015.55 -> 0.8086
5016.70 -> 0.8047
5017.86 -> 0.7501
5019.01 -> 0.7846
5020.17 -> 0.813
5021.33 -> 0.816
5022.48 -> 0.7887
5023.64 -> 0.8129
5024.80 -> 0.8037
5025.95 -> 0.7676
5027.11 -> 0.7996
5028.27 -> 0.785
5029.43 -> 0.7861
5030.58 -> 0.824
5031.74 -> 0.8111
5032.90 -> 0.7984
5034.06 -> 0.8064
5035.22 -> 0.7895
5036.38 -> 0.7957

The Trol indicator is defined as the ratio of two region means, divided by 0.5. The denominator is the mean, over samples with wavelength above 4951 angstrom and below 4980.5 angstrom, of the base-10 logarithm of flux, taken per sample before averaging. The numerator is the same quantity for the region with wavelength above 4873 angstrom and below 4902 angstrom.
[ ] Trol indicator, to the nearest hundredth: 1.92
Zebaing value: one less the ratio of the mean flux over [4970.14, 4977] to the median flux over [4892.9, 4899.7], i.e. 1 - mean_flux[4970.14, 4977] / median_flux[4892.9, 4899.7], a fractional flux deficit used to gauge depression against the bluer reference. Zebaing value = -0.04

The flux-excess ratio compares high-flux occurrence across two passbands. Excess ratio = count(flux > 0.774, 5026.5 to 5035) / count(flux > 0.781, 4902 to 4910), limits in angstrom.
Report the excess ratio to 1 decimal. 1.4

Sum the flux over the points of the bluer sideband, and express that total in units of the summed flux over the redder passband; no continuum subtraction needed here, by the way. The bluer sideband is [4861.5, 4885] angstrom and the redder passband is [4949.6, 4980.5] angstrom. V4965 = 0.75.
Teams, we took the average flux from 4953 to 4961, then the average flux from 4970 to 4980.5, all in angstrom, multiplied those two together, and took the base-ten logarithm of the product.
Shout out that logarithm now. -0.202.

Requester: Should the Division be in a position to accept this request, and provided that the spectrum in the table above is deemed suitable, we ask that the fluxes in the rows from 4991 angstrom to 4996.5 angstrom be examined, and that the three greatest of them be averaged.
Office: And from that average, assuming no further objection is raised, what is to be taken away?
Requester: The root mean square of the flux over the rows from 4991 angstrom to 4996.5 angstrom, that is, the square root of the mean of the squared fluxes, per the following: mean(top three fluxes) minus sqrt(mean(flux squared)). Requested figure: 0.0096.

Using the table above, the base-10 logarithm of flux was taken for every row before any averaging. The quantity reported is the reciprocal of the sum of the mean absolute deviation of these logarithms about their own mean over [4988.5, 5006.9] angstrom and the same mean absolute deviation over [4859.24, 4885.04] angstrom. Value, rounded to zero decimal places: 18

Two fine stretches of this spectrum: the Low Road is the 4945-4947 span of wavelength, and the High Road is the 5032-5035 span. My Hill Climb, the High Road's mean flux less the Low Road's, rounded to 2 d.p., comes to 0.01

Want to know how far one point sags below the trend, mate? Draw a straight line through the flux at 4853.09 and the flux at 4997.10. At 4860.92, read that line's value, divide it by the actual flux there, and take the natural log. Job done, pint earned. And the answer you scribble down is 0.60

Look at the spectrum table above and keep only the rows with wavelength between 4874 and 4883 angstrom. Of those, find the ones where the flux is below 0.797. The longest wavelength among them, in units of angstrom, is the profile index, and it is 4878.86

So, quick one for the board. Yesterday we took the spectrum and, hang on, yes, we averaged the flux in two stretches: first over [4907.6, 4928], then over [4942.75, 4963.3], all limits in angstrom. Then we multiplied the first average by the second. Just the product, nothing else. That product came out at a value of 0.619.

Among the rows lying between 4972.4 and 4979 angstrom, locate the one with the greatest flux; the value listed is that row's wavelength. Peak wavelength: 4974.15 angstrom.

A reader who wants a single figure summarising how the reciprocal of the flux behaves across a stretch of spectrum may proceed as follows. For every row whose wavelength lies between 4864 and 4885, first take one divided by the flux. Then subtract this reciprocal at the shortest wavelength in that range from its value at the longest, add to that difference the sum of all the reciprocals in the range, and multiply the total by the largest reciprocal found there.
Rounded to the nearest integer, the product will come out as 33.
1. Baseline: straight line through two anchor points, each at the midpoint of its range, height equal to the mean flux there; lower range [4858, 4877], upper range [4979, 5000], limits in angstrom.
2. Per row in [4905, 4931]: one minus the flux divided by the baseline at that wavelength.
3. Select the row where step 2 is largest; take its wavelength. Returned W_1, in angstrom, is 4920.60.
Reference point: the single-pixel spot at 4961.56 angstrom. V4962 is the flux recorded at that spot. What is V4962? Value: 0.7718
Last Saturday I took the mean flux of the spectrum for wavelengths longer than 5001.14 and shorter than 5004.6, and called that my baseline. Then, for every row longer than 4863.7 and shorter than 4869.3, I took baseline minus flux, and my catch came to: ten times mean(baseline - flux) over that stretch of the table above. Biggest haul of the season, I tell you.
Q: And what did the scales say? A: 0.07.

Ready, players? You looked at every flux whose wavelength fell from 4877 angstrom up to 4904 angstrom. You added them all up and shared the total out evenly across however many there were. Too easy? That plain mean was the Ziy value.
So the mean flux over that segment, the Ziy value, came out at 0.794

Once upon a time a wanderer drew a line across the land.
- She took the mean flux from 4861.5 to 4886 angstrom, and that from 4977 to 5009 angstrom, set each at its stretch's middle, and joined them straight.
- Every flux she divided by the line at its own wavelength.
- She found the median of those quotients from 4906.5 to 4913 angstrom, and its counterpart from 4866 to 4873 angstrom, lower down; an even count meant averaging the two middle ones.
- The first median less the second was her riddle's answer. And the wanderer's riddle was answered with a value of 0.064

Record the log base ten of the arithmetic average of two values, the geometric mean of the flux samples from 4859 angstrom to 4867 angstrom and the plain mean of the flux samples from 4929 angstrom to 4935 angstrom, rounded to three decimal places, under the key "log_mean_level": -0.150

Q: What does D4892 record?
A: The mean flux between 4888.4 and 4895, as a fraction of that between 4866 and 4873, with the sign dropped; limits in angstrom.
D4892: 1.05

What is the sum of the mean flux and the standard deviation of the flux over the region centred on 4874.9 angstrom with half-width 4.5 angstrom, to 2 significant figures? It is 0.83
